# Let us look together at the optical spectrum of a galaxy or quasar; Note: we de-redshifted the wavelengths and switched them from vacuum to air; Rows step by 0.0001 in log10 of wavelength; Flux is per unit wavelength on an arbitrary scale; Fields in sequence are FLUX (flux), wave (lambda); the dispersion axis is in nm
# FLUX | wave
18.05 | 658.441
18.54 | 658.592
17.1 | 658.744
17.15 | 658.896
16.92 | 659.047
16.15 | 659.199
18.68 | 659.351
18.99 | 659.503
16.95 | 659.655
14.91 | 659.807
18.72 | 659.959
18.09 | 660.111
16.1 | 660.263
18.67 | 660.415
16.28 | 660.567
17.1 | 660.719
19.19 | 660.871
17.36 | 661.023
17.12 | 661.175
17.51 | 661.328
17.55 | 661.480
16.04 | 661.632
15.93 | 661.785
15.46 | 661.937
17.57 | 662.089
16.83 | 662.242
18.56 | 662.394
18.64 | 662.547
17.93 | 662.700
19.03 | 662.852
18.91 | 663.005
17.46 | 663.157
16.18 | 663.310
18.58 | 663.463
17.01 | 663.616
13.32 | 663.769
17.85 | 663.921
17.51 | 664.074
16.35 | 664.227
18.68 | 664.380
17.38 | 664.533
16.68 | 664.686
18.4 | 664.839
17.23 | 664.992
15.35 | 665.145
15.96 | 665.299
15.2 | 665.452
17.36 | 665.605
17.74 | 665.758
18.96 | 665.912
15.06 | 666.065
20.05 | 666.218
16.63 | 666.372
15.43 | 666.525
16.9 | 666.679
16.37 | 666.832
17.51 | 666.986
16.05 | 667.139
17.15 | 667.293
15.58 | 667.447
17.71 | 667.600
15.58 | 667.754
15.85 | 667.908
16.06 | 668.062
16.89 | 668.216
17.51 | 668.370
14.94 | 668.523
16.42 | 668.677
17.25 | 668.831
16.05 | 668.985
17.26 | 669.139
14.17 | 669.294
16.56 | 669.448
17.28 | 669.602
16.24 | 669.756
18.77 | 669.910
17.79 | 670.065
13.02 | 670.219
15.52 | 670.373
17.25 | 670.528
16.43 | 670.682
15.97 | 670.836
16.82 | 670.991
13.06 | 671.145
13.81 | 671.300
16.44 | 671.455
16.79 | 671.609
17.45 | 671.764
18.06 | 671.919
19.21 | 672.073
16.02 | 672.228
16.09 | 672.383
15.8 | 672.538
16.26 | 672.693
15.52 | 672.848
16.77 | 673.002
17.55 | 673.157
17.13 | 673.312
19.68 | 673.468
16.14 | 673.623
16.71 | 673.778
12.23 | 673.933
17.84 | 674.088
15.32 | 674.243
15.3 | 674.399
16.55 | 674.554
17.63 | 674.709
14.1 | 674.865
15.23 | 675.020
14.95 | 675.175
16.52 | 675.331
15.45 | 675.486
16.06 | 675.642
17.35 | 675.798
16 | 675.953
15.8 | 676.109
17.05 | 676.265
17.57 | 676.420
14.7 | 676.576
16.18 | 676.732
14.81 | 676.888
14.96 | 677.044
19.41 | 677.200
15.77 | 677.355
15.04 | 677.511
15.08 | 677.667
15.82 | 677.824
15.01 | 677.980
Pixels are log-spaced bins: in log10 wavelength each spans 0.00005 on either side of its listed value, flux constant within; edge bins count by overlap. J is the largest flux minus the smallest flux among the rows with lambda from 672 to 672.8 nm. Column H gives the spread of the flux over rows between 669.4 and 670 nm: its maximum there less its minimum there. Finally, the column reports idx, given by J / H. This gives 1.3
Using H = 3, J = 3.41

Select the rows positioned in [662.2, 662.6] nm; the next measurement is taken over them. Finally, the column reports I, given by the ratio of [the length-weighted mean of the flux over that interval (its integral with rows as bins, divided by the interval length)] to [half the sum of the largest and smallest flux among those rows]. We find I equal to 1.02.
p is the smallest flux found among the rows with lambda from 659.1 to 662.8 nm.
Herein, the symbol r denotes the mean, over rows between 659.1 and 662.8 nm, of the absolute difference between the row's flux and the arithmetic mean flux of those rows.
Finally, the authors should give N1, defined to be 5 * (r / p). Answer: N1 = 0.33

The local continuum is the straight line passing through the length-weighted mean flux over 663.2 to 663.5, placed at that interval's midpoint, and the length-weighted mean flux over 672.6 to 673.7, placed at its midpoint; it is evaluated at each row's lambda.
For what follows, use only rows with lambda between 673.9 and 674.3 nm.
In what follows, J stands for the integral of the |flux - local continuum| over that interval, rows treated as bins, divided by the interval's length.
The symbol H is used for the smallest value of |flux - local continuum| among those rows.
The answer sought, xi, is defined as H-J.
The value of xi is -1.3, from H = 0.87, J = 2.2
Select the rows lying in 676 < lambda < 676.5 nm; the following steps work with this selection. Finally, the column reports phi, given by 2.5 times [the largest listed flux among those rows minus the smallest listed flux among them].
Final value 4.4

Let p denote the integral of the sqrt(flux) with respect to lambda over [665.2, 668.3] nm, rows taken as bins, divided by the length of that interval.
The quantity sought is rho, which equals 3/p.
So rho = 0.735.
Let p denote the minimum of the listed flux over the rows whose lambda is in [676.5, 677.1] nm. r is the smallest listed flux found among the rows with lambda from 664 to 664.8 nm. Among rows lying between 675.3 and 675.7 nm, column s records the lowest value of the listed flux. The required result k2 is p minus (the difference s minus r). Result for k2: 16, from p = 14.7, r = 16.35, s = 15.45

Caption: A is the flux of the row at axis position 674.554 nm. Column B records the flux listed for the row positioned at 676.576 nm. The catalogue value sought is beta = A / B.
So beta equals 1.13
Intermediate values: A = 16.55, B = 14.7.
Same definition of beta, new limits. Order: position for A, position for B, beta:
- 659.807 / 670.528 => 0.86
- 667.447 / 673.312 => 0.91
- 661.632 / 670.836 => 1.00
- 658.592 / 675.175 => 1.24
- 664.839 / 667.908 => 1.16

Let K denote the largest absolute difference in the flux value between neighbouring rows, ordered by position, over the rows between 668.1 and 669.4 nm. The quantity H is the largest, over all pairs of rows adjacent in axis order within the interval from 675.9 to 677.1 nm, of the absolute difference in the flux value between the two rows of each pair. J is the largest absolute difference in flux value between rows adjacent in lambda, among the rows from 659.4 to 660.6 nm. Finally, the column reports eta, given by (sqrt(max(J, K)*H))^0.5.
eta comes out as 1.82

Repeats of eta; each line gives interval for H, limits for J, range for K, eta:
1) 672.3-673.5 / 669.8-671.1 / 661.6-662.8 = 1.87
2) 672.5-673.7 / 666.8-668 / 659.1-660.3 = 1.92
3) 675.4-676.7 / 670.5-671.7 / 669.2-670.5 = 1.92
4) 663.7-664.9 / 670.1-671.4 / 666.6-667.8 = 2.03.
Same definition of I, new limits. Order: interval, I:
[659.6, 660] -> 0.99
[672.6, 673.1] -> 1.01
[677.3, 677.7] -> 0.99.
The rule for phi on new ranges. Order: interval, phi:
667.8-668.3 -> 2.6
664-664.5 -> 5.8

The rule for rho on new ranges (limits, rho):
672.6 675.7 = 0.747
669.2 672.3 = 0.743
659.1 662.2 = 0.724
